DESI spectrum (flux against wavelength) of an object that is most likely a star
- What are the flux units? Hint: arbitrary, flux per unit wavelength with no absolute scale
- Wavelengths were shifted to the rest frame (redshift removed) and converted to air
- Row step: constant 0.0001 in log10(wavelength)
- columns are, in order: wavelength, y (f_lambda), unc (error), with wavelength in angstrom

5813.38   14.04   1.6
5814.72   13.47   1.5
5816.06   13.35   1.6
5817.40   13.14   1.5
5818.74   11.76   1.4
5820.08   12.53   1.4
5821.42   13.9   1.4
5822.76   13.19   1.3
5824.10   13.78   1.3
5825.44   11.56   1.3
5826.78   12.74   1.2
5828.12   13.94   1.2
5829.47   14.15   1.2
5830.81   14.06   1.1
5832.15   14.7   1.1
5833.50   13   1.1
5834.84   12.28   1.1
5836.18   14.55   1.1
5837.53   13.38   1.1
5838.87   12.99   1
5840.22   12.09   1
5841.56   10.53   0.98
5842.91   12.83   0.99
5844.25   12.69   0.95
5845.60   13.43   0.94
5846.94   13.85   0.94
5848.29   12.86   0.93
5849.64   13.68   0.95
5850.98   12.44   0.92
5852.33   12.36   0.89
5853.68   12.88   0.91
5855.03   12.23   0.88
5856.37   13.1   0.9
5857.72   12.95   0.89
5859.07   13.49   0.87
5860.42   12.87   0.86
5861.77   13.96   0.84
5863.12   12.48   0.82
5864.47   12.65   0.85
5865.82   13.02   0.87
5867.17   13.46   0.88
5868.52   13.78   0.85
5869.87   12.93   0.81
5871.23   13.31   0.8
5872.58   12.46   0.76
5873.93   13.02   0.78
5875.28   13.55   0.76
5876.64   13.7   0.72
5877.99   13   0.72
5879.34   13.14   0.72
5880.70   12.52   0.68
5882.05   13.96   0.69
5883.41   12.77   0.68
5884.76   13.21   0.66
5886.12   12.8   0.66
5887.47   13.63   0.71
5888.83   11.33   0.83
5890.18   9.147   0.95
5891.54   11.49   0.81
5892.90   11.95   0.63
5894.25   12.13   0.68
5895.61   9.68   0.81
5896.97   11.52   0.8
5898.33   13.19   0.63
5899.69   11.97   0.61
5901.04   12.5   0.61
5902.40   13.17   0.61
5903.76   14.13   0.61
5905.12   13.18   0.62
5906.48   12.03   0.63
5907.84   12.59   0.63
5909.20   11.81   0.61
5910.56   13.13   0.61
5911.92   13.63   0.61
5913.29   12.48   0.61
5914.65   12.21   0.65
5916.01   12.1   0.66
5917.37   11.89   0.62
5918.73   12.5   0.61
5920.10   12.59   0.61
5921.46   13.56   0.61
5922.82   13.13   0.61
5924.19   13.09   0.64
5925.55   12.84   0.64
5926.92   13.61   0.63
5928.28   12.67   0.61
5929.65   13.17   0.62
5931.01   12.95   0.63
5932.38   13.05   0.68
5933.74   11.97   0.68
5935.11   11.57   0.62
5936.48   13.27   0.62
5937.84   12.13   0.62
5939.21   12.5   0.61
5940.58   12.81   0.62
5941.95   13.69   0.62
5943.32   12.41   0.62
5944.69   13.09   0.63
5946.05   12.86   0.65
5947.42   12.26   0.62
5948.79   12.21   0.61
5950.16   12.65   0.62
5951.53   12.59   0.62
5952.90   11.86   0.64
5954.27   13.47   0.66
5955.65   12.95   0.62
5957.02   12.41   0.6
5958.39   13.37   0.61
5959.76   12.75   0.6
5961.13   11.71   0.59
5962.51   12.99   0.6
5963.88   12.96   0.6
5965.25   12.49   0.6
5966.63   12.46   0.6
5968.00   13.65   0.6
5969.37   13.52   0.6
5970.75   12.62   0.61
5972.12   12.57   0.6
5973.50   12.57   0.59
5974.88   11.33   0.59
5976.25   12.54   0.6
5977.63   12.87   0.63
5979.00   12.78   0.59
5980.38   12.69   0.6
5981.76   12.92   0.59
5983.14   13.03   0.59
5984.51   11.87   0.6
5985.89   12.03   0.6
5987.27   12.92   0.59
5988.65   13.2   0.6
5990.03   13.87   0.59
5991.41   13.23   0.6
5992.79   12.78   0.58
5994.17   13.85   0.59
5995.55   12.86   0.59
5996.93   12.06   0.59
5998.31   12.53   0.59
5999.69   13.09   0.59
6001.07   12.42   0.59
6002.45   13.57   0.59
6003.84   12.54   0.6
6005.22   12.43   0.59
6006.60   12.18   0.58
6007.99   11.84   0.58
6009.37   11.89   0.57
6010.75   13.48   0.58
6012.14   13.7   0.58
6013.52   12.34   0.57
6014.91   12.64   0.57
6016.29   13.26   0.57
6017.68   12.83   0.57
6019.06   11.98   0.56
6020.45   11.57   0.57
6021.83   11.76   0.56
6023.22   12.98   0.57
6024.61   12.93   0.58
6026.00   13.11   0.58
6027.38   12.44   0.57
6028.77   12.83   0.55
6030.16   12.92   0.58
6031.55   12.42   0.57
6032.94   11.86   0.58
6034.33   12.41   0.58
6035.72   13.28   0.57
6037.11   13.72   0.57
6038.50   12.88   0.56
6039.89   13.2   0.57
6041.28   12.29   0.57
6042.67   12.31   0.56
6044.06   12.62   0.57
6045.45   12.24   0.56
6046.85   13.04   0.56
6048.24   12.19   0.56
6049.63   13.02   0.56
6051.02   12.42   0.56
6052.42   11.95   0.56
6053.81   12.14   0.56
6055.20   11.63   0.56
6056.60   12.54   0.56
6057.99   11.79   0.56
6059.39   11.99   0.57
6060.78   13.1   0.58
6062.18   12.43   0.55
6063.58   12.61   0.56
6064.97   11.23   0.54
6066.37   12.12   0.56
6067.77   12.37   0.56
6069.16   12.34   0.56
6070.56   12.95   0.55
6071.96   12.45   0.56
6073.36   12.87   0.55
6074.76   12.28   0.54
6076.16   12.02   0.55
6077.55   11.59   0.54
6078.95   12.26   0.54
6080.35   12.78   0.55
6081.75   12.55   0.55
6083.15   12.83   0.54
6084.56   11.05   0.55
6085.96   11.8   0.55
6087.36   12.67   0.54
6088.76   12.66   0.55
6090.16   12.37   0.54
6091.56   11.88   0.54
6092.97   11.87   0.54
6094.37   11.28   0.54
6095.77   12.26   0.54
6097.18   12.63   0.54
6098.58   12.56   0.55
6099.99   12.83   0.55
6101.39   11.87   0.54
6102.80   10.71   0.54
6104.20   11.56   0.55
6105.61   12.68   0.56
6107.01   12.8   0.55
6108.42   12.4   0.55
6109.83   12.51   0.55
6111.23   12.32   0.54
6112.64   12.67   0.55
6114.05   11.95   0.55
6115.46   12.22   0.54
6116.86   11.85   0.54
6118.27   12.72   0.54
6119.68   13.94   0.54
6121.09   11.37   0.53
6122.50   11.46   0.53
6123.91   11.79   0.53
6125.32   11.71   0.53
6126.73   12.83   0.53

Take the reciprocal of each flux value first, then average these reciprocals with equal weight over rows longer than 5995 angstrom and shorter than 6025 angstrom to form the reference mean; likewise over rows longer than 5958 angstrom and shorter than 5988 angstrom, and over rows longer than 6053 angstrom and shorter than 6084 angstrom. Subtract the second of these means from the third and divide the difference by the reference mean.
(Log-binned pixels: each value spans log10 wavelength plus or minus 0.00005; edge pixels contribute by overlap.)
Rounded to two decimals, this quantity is 0.03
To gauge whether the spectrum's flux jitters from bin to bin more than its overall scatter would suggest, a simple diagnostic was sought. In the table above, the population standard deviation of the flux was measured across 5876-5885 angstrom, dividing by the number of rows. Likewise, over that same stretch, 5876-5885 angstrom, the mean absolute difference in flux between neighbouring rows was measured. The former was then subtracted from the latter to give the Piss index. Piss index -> 0.29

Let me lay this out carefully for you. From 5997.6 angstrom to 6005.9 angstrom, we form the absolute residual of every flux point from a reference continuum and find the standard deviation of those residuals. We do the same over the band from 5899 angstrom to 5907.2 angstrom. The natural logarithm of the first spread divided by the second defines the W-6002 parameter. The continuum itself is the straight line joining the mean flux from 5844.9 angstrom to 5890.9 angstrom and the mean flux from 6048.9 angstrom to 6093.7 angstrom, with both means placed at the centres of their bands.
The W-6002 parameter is 0.09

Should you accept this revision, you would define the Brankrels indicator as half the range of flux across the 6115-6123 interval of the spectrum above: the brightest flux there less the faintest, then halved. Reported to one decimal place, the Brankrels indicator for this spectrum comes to 1.3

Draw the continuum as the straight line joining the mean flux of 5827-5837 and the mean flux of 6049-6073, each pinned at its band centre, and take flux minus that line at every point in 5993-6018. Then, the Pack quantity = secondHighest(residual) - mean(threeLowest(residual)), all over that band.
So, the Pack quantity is 1.8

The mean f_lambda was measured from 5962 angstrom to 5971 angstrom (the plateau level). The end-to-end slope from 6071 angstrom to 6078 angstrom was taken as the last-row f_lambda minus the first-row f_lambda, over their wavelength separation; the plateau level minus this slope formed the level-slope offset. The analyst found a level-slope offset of 13.1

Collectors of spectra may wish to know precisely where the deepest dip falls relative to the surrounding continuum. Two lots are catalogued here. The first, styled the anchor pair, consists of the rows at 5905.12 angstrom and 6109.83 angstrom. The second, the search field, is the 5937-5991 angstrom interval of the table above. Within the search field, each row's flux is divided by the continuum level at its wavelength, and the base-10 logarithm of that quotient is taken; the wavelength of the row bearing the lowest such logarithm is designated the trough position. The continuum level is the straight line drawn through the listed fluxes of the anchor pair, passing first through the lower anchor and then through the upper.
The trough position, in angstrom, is 5974.88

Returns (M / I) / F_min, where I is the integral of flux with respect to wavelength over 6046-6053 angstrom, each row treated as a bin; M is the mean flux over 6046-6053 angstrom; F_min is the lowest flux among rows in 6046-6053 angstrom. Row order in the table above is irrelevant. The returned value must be 0.0120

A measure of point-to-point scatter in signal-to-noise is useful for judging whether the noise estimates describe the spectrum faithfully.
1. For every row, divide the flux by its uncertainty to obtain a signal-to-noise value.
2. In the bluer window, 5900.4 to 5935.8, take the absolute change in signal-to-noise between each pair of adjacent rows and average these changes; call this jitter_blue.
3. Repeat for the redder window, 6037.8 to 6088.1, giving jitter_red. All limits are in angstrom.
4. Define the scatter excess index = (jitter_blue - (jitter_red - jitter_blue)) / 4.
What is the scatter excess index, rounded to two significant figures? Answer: 0.33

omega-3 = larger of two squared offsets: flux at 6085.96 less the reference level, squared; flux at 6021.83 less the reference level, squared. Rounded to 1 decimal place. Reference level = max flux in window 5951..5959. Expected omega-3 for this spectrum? 2.9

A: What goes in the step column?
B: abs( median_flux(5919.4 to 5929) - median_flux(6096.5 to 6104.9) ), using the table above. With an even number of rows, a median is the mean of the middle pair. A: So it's 0.9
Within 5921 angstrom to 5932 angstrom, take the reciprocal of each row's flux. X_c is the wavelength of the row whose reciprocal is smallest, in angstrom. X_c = 5926.92 angstrom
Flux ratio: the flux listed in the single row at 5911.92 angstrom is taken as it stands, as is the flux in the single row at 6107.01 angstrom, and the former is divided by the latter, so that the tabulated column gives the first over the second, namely 1.06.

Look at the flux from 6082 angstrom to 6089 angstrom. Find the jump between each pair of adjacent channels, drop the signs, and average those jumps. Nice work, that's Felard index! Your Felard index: 0.85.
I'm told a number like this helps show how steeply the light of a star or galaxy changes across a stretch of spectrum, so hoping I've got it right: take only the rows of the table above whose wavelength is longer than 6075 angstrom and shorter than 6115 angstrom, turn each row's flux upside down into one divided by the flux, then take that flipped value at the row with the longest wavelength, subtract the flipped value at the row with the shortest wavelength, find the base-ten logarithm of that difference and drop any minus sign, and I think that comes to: 3.31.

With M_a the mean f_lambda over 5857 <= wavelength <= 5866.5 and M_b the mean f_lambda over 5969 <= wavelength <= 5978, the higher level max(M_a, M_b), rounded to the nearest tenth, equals 13.1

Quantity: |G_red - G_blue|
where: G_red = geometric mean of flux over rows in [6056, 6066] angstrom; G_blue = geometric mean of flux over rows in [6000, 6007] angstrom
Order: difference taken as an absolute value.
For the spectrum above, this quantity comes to 0.39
